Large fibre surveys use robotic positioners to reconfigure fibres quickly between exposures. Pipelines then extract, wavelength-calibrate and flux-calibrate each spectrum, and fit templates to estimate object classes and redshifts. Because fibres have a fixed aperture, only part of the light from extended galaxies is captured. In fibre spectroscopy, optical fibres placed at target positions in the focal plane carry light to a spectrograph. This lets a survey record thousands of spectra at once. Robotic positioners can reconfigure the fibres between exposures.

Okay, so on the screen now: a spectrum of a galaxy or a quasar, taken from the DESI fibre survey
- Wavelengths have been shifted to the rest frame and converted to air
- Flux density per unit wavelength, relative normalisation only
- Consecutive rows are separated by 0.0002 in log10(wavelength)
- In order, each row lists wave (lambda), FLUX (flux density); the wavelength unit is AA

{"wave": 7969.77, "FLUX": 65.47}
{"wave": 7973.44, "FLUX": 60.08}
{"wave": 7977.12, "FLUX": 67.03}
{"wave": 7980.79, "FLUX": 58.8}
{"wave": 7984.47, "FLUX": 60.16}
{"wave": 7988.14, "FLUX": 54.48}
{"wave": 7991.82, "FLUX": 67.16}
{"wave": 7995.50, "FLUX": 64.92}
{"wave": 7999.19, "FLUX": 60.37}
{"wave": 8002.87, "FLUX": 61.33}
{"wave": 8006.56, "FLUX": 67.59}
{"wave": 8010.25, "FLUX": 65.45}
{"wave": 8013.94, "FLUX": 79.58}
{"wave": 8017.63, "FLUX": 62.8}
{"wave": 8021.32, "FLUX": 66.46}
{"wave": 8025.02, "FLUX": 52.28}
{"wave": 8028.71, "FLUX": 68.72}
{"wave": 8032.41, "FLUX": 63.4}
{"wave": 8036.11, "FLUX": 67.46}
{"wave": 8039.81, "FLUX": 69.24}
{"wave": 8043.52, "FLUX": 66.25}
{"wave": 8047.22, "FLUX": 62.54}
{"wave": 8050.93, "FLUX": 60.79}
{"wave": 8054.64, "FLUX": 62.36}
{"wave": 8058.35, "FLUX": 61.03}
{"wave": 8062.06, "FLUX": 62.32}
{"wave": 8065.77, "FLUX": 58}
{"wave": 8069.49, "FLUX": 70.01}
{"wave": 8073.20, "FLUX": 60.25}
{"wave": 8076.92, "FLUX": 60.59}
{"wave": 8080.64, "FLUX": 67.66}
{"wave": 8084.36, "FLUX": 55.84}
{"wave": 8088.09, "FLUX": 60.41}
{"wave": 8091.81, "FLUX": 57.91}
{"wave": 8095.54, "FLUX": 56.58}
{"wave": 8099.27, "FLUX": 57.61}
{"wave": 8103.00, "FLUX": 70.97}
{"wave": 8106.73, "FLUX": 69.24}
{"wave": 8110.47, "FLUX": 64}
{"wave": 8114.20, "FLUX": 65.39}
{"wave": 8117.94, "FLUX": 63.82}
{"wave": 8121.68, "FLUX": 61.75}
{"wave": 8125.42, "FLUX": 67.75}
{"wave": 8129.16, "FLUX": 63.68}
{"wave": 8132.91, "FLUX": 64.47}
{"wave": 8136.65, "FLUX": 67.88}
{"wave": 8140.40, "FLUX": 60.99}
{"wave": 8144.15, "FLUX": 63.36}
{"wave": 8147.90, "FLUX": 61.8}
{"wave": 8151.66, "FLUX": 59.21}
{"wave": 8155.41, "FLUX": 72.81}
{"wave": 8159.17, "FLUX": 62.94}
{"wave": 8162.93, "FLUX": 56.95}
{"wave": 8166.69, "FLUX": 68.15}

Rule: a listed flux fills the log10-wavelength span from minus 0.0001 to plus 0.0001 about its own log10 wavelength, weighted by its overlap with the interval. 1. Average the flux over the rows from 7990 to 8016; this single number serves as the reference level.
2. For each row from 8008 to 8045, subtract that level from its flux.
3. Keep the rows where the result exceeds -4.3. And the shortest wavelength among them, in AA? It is 8010.25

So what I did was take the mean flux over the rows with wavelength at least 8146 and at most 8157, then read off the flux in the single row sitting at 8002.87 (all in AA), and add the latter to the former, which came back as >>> 126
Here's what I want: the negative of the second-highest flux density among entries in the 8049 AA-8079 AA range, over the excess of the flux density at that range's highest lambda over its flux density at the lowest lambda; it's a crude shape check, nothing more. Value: 312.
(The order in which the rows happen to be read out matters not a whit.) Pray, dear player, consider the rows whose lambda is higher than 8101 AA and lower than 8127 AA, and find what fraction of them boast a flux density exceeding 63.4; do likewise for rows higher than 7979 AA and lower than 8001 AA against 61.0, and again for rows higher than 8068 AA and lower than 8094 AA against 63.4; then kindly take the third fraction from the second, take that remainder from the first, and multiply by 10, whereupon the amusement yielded 8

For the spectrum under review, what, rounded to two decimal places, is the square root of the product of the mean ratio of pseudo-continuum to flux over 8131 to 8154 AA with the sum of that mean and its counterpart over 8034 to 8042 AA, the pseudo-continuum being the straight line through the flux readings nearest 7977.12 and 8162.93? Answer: 1.31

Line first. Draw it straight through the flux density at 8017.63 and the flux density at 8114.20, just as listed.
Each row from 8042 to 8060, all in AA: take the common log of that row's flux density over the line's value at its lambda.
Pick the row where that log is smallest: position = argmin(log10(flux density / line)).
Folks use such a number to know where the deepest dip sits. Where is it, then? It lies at 8050.93 AA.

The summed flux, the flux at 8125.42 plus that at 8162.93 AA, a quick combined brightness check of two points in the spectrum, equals 125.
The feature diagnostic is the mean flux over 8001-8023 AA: 67.2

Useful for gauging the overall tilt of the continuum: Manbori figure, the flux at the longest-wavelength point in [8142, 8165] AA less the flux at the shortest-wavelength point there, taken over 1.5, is -4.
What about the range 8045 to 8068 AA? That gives -3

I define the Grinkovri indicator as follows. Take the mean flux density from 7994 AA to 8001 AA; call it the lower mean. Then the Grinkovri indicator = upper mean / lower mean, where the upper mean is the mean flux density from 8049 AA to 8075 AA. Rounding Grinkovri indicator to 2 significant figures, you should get 0.99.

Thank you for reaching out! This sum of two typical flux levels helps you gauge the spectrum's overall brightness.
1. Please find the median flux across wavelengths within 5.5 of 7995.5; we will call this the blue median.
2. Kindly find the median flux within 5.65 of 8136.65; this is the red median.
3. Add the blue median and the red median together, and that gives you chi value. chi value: 129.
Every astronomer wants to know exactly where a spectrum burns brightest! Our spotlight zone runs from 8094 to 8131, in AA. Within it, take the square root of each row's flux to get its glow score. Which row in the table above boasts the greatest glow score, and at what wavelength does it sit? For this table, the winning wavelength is 8103.00 AA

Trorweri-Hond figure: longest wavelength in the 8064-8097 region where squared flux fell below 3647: 8095.54 AA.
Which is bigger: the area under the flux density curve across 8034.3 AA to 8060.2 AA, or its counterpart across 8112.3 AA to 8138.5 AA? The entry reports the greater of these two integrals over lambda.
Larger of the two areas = 1702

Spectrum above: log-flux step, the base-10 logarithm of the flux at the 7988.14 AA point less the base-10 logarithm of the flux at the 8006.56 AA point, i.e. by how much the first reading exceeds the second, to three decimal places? -0.094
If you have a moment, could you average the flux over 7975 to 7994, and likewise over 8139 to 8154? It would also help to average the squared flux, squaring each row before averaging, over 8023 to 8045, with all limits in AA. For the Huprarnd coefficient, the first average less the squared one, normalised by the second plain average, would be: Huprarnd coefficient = -67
